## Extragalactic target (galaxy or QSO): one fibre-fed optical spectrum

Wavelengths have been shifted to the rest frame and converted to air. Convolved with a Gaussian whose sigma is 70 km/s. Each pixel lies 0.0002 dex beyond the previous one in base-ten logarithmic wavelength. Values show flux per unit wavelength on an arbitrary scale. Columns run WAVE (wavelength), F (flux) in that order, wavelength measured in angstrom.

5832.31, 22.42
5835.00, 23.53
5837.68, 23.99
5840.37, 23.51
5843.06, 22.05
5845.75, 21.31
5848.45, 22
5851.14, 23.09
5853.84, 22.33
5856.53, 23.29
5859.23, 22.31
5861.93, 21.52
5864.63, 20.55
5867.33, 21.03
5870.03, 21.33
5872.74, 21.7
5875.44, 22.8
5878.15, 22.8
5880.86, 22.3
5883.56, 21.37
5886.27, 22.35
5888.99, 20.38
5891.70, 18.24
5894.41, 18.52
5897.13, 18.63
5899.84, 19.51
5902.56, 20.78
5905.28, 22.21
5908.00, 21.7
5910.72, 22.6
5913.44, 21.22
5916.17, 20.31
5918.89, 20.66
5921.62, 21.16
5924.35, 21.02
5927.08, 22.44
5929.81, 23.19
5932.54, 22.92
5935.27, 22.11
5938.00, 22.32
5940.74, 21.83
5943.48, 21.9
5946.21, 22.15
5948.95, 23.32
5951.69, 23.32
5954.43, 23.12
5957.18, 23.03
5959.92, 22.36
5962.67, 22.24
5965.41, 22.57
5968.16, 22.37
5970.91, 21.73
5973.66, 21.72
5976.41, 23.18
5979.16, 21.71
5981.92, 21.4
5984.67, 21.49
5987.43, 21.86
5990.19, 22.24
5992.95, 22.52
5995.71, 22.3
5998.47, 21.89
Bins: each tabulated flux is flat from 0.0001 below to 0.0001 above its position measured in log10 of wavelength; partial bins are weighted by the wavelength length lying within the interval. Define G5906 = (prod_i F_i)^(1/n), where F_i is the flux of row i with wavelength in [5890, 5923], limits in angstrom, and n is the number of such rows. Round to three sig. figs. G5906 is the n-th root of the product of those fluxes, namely 20.4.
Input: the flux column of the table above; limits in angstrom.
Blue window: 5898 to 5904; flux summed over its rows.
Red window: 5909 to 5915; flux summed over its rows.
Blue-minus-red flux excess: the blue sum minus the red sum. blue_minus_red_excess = -4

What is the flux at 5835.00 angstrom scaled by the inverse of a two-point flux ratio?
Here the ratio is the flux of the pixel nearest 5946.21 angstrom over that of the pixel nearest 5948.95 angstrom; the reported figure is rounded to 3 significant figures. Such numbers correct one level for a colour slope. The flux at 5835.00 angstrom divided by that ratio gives 24.8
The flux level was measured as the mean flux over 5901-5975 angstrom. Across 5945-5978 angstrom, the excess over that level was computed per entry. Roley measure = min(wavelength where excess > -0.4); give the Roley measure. 5946.21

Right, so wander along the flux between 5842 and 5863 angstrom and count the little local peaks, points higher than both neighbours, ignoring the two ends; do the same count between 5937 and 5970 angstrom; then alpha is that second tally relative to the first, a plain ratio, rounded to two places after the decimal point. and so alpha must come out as 0.50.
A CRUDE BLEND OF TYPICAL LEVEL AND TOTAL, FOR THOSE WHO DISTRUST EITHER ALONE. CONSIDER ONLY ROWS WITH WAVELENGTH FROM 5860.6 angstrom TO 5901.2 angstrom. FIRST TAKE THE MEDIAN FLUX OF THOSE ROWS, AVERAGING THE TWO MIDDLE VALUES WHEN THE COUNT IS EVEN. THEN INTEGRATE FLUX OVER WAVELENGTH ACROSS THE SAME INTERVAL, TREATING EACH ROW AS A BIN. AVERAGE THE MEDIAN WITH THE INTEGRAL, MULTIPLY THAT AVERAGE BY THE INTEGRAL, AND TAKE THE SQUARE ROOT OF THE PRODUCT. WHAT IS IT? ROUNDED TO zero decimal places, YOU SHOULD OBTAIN 607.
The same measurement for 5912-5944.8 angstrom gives 512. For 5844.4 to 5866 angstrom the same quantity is 344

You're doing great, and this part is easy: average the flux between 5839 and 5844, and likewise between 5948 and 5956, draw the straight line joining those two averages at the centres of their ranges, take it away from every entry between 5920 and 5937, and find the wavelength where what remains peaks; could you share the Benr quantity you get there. 5929.81 angstrom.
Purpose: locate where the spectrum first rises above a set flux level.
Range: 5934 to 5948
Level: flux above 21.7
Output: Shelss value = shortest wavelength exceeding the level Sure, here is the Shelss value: 5935.27 angstrom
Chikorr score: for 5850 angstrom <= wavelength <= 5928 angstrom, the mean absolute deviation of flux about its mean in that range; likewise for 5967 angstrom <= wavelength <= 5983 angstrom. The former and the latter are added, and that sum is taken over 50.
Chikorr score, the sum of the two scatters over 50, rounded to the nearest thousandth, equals 0.031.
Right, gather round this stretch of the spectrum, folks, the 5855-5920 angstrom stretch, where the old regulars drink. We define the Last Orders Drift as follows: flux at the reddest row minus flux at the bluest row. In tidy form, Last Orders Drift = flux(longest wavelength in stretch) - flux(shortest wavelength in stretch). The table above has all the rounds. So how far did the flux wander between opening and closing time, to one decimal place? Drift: -2.6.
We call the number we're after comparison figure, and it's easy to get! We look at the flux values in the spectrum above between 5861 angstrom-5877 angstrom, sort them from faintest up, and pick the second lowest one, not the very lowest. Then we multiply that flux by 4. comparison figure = 84.1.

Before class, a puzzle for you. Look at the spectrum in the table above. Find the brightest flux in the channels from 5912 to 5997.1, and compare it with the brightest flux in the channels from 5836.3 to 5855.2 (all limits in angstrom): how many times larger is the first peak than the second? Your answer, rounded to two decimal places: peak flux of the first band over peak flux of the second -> 0.97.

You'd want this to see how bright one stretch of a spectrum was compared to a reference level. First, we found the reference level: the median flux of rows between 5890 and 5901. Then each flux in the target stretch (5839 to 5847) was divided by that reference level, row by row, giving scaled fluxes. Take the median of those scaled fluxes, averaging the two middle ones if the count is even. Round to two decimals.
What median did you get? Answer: 1.19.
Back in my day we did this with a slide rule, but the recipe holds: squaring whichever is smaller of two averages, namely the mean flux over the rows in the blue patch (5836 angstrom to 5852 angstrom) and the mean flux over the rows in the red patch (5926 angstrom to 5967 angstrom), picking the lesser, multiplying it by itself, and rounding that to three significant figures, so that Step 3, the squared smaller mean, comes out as 510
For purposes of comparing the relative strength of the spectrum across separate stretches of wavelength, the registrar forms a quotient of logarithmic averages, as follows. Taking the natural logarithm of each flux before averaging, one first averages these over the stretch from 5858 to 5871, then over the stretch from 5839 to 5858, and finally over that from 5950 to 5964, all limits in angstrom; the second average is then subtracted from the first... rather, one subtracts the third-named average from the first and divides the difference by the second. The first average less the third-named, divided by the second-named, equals -0.021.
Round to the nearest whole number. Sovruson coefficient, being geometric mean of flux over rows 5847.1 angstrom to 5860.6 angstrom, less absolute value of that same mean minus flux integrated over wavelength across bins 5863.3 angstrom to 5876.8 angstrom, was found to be -245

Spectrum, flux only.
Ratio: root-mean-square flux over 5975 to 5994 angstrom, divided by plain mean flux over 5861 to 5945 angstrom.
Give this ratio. 1.03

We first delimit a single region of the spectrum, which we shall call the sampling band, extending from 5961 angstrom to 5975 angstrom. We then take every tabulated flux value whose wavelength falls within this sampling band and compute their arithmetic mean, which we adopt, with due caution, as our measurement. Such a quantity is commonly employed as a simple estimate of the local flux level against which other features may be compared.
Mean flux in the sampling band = 22.13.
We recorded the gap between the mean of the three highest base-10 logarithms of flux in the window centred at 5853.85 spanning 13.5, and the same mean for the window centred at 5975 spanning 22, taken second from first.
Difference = 0.0037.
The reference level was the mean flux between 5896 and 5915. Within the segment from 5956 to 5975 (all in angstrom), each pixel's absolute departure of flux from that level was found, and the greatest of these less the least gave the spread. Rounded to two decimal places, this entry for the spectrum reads 1.31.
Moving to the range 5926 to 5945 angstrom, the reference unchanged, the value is 1.36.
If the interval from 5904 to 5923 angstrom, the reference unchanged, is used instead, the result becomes 1.44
